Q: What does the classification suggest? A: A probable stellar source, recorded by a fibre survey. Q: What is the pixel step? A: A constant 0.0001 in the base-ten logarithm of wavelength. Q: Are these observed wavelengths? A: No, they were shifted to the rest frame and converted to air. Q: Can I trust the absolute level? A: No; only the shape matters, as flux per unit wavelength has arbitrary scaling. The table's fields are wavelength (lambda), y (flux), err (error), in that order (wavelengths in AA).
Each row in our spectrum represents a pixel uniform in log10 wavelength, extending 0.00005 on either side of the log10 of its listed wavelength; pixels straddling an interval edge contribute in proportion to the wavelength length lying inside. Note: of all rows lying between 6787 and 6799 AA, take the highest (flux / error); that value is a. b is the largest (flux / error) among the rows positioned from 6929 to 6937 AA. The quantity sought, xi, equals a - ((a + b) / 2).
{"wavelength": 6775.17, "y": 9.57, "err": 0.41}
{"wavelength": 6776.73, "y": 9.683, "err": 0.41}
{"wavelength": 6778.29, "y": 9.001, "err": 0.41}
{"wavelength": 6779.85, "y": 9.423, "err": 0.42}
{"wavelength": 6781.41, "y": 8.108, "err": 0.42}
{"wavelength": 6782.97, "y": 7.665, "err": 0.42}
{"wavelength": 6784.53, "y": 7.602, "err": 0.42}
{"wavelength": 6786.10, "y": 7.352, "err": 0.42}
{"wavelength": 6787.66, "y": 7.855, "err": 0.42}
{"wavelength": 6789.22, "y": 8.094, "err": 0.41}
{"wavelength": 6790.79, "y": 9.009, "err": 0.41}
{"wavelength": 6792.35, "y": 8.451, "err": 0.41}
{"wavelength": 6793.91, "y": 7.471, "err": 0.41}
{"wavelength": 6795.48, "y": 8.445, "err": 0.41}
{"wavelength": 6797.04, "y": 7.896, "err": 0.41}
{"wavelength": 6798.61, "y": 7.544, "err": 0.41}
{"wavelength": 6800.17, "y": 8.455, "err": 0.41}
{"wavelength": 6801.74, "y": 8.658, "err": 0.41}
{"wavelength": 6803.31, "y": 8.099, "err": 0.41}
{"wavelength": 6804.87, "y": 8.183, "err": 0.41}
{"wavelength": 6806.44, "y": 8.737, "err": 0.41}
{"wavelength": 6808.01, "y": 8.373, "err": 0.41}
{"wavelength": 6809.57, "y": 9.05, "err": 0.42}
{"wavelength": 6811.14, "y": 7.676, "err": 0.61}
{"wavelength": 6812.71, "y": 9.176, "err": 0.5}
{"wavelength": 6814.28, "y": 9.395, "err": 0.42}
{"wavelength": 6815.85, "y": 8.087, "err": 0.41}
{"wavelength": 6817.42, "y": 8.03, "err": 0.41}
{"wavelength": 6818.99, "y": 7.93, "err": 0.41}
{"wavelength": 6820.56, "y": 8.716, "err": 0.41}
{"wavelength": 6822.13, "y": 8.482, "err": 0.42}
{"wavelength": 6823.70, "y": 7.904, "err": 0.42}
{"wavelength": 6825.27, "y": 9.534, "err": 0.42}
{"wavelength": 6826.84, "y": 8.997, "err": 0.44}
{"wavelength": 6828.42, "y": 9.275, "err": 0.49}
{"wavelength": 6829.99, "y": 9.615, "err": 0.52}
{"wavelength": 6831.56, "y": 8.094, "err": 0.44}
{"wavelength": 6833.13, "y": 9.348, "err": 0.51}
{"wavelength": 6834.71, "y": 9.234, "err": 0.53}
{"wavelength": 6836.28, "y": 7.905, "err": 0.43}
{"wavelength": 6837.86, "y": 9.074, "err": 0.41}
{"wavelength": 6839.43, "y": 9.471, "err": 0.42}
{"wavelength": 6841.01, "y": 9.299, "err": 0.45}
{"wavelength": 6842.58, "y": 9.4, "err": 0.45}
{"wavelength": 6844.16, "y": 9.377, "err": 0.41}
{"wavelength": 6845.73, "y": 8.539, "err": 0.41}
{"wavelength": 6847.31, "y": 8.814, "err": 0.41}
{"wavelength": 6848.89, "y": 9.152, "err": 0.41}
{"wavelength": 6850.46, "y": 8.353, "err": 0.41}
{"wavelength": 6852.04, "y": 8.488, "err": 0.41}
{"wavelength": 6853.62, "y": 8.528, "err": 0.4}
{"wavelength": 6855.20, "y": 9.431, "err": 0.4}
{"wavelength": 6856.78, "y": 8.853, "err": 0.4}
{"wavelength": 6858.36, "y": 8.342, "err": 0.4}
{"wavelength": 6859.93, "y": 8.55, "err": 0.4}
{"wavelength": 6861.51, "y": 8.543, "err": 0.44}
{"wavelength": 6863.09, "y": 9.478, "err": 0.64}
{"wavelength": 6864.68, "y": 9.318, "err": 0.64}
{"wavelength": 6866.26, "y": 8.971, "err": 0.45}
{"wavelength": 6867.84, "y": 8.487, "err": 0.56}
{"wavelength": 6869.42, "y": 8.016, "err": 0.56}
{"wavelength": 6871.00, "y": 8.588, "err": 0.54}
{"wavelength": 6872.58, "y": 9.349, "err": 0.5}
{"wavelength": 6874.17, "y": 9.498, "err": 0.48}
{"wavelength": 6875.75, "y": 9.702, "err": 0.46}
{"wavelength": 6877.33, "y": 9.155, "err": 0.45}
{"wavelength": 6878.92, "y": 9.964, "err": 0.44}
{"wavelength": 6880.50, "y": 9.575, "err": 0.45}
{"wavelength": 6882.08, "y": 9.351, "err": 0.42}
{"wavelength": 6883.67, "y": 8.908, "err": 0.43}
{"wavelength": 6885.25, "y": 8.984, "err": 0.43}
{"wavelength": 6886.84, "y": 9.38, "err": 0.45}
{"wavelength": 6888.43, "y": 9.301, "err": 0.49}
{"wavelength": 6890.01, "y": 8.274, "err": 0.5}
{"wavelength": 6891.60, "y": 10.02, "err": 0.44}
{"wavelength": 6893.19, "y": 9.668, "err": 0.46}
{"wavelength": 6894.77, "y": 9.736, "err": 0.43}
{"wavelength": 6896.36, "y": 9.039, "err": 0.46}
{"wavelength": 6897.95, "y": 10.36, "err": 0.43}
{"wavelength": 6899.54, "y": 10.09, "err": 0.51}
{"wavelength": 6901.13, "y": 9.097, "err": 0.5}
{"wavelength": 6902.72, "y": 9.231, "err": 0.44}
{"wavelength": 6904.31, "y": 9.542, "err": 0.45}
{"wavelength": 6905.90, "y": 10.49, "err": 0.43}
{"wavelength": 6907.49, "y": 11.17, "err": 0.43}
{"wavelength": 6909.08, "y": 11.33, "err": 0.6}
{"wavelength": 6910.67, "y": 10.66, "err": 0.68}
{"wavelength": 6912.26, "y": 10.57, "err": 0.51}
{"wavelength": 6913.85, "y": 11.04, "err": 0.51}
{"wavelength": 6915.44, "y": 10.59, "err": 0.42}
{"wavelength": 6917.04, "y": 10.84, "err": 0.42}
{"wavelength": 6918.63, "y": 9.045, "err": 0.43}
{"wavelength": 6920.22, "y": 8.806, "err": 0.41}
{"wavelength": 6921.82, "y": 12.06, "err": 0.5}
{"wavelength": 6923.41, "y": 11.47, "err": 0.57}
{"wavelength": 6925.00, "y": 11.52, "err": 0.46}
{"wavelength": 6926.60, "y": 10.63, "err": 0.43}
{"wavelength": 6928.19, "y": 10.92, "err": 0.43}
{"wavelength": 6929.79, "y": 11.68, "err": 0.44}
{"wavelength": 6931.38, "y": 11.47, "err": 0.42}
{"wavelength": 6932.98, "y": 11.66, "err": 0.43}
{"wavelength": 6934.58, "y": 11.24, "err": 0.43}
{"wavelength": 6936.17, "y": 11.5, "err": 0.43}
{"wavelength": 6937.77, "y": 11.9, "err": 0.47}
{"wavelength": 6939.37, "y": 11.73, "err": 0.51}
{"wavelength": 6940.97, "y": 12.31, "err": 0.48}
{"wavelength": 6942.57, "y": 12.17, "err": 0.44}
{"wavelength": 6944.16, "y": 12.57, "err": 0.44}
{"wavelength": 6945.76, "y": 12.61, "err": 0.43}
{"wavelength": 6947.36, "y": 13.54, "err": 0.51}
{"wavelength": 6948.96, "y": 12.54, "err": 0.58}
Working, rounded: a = 22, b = 27.3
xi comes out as -2.7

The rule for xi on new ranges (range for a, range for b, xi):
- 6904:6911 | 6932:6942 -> -0.6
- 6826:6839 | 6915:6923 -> -1.8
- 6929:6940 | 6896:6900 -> 1.6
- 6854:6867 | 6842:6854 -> 0.4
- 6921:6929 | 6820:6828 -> 1.3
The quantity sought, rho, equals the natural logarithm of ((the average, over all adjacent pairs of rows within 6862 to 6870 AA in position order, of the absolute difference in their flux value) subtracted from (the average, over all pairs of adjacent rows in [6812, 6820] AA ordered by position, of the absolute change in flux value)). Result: -2.9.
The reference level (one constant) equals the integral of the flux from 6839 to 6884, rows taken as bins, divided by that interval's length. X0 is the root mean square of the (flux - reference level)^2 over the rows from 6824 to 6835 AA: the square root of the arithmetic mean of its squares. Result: 0.37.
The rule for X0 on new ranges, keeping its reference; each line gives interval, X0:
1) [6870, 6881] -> 0.42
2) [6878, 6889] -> 0.37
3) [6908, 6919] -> 3.30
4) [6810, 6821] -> 0.95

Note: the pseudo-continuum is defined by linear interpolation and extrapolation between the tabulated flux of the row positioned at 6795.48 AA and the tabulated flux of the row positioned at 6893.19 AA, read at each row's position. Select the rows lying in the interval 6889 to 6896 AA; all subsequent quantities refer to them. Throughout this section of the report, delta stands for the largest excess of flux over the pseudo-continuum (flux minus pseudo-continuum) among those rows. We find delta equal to 0.37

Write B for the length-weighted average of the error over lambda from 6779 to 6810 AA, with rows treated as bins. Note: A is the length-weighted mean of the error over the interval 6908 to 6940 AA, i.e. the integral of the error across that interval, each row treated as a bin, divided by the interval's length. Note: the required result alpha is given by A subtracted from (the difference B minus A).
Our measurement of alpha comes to -0.535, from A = 0.474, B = 0.414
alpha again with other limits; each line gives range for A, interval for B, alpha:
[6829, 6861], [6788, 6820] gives -0.438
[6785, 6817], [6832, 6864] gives -0.415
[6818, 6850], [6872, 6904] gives -0.422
